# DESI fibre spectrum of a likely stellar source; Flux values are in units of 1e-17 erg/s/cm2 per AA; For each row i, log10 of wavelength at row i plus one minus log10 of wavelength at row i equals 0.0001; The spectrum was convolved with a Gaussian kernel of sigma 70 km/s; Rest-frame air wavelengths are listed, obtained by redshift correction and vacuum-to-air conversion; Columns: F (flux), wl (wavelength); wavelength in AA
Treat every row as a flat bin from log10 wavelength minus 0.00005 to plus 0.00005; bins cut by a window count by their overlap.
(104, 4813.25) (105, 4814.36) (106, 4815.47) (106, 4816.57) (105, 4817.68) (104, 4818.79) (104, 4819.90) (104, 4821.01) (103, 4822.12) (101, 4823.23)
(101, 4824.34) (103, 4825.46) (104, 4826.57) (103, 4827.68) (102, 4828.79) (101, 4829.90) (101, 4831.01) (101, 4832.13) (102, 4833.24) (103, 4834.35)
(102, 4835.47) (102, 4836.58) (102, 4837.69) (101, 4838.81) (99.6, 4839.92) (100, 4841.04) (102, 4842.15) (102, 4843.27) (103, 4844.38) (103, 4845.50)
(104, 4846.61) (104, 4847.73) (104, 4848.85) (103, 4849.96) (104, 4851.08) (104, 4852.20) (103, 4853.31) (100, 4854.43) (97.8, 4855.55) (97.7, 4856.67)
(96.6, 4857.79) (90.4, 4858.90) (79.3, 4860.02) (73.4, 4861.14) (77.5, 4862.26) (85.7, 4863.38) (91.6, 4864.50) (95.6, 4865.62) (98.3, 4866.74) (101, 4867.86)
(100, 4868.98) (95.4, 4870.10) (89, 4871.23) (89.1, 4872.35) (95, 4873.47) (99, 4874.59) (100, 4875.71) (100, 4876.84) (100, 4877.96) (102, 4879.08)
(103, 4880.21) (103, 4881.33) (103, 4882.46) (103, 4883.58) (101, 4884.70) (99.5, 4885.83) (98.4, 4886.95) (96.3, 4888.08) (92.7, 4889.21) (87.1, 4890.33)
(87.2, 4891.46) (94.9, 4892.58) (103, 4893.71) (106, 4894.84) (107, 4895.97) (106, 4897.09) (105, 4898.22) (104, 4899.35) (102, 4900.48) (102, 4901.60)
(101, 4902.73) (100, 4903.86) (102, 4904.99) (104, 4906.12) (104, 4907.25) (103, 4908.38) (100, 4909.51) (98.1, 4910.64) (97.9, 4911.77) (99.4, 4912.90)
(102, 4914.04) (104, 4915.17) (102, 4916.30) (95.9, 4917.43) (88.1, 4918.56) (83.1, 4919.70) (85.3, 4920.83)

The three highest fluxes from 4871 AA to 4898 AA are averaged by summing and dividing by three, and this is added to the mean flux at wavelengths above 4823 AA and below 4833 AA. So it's 208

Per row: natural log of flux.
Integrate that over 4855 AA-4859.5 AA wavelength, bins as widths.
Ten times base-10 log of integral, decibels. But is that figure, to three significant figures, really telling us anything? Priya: 13.1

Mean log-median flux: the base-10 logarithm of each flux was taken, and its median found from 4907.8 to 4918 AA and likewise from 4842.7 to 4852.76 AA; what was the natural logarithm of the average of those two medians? 0.697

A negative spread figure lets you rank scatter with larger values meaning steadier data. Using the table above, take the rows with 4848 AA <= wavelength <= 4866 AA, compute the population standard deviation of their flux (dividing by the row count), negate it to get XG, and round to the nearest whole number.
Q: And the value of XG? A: -10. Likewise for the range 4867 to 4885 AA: -4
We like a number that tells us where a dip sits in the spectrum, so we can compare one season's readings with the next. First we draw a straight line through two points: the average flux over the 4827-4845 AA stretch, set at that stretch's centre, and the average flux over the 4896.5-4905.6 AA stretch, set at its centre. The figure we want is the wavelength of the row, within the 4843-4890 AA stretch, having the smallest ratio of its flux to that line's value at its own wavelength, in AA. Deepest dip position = 4861.14 AA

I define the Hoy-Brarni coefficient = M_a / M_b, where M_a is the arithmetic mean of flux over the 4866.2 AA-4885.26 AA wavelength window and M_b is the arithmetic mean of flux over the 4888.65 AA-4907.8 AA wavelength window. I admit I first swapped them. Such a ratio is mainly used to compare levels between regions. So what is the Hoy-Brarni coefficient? 0.98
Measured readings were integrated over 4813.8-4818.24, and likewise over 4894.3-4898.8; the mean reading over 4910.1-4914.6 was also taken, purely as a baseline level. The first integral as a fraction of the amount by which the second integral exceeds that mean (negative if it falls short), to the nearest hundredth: 1.24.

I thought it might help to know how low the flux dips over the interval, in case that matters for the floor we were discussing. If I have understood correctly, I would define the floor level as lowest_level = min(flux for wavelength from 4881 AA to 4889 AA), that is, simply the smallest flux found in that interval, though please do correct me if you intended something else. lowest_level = 96.3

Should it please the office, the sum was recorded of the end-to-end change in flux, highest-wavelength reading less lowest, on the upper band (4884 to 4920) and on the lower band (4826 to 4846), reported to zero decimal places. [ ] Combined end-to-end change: -19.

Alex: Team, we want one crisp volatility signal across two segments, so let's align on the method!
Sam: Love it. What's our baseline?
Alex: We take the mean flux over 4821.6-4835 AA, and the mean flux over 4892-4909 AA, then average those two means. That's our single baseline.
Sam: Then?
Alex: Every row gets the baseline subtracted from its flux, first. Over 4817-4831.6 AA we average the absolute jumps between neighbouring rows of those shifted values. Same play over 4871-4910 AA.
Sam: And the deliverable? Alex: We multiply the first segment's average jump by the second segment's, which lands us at 1.6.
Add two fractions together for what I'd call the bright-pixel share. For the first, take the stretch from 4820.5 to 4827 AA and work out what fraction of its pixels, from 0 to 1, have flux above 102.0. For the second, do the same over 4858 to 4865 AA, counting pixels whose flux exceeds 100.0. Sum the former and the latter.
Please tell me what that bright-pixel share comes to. 0.67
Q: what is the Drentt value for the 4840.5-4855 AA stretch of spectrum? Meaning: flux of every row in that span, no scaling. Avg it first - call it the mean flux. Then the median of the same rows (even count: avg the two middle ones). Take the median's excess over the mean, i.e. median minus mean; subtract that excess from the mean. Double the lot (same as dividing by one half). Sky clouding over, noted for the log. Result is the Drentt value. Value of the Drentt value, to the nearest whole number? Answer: 205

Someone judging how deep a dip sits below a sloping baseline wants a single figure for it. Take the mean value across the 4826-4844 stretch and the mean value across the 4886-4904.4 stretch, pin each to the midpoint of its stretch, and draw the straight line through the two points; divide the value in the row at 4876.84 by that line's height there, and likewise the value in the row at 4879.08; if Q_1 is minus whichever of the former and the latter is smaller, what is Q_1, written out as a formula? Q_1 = -1.00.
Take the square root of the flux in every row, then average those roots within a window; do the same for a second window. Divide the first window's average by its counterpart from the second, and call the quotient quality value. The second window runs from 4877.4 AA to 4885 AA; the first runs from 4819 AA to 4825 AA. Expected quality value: 1.00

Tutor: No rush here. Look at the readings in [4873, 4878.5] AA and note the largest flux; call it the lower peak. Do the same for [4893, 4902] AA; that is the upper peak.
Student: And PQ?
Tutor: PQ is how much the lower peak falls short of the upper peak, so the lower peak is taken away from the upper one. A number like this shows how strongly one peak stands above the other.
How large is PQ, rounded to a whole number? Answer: 7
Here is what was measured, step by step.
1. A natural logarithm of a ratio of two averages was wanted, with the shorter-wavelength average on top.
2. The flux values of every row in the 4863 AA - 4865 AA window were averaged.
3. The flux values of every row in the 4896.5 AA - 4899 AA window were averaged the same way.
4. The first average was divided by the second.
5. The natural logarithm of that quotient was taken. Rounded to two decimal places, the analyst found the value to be -0.17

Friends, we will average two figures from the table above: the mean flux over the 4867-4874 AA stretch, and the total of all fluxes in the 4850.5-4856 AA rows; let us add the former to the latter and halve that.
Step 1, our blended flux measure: 302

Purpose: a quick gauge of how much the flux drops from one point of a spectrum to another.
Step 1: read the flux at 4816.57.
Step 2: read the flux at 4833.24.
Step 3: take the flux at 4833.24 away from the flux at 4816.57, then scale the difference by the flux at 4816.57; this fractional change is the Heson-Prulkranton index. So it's 0.038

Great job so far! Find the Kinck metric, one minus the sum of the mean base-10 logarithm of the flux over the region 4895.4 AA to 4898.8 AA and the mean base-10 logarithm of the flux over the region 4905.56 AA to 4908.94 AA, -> -3.04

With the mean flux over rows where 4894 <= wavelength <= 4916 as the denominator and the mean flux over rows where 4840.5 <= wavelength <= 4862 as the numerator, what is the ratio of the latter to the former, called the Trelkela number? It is 0.96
